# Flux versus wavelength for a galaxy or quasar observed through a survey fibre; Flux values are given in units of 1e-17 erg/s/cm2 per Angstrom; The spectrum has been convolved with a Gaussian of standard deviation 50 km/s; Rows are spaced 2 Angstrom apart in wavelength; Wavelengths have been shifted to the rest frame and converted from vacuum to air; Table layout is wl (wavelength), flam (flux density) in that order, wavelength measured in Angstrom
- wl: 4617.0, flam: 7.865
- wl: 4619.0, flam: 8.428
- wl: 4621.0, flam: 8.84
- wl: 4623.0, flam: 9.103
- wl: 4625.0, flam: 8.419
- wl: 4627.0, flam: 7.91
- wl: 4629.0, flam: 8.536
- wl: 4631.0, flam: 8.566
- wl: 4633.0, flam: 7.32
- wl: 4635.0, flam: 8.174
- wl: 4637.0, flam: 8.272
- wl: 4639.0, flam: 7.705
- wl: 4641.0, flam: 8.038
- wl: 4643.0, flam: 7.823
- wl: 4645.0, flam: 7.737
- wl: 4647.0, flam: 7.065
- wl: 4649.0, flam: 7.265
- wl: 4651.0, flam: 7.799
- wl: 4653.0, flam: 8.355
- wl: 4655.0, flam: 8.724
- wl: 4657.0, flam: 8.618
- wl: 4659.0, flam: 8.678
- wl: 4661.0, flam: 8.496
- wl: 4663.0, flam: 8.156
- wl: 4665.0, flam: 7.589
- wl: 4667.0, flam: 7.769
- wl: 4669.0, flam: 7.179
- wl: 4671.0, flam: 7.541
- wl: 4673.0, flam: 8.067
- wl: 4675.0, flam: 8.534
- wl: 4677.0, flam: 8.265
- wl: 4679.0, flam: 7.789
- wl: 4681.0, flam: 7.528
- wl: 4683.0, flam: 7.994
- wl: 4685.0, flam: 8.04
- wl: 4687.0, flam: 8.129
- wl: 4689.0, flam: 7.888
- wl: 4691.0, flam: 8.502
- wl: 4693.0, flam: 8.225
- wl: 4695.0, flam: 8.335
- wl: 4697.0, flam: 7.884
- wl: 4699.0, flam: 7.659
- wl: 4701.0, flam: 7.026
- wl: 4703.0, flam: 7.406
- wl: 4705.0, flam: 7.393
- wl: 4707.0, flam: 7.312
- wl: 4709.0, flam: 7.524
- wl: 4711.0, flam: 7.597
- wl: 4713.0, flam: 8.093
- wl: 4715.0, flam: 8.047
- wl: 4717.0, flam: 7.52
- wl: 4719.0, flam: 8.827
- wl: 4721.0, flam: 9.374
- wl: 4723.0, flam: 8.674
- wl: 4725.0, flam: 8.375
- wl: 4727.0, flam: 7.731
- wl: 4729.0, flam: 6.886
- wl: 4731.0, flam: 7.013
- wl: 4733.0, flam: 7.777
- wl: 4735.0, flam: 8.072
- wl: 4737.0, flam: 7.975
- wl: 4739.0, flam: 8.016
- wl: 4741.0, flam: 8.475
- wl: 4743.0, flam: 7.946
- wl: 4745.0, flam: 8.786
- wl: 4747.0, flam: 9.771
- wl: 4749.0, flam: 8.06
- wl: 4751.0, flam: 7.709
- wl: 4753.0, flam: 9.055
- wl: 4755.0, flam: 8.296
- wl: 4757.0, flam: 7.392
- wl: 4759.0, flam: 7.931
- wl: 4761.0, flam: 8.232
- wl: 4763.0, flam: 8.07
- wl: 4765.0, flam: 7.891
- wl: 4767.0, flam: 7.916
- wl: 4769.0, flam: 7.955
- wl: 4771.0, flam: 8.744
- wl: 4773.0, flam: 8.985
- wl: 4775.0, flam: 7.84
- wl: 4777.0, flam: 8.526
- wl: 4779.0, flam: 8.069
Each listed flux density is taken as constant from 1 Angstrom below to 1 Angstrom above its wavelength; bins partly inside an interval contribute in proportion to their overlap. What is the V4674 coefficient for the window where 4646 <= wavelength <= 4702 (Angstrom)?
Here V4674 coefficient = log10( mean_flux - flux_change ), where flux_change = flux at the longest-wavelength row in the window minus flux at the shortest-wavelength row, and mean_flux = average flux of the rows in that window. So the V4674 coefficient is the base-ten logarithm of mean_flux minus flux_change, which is 0.903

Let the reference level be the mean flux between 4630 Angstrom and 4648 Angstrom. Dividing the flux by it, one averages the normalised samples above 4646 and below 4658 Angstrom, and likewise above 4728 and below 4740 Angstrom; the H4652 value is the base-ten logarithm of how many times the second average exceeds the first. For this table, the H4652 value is -0.019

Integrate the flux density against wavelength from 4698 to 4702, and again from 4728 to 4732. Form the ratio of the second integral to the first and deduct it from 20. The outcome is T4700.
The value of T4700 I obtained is 19.1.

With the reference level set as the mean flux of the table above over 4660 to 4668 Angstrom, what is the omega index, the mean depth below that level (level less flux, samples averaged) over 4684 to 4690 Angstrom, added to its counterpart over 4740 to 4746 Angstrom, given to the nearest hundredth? -0.42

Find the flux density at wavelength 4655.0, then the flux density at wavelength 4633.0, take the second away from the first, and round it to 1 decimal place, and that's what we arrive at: 1.4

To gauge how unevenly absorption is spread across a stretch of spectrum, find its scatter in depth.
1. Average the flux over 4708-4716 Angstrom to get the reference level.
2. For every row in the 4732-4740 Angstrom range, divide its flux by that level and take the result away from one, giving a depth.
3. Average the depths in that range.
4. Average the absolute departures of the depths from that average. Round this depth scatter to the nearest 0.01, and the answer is 0.01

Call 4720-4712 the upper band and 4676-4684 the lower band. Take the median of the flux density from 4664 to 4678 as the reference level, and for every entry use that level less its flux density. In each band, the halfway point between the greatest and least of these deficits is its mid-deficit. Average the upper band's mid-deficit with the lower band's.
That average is -0.27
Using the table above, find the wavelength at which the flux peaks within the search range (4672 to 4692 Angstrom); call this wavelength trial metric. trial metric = 4675.0 Angstrom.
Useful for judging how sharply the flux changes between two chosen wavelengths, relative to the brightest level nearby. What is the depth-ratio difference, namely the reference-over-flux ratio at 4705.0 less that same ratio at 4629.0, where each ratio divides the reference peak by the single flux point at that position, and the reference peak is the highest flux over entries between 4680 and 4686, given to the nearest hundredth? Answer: 0.15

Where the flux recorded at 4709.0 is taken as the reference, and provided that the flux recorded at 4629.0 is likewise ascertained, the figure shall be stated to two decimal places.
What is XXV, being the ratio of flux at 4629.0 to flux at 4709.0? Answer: 1.13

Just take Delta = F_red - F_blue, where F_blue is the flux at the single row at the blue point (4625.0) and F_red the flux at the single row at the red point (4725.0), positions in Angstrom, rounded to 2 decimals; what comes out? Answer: -0.04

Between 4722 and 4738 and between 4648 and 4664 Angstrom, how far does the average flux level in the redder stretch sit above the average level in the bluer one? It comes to -0.4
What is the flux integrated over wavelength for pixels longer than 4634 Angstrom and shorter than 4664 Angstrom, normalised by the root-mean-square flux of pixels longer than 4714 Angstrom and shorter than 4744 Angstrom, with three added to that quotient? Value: 33.0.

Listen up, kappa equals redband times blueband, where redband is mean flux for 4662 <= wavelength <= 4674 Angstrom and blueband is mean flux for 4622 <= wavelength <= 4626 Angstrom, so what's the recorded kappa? 67.6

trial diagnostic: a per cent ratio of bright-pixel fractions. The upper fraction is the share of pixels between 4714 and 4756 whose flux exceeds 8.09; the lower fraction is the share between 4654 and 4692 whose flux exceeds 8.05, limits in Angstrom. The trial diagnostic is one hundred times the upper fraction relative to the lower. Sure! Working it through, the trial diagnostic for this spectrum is 81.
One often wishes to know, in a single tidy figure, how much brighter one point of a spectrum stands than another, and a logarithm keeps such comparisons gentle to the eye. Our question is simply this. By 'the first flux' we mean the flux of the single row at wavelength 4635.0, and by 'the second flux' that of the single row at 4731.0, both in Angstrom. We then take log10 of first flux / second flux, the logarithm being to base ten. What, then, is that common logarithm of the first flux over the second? 0.067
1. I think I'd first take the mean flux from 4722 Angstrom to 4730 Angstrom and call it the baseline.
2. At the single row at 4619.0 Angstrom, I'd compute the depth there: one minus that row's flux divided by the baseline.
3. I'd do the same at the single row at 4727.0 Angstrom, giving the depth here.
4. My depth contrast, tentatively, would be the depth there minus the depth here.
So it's -0.09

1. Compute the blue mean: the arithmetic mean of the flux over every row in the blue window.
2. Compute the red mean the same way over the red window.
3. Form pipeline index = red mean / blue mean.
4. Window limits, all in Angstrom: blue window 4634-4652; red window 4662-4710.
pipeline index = 1.01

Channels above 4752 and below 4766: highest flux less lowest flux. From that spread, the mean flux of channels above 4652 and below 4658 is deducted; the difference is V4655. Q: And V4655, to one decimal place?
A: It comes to -6.9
